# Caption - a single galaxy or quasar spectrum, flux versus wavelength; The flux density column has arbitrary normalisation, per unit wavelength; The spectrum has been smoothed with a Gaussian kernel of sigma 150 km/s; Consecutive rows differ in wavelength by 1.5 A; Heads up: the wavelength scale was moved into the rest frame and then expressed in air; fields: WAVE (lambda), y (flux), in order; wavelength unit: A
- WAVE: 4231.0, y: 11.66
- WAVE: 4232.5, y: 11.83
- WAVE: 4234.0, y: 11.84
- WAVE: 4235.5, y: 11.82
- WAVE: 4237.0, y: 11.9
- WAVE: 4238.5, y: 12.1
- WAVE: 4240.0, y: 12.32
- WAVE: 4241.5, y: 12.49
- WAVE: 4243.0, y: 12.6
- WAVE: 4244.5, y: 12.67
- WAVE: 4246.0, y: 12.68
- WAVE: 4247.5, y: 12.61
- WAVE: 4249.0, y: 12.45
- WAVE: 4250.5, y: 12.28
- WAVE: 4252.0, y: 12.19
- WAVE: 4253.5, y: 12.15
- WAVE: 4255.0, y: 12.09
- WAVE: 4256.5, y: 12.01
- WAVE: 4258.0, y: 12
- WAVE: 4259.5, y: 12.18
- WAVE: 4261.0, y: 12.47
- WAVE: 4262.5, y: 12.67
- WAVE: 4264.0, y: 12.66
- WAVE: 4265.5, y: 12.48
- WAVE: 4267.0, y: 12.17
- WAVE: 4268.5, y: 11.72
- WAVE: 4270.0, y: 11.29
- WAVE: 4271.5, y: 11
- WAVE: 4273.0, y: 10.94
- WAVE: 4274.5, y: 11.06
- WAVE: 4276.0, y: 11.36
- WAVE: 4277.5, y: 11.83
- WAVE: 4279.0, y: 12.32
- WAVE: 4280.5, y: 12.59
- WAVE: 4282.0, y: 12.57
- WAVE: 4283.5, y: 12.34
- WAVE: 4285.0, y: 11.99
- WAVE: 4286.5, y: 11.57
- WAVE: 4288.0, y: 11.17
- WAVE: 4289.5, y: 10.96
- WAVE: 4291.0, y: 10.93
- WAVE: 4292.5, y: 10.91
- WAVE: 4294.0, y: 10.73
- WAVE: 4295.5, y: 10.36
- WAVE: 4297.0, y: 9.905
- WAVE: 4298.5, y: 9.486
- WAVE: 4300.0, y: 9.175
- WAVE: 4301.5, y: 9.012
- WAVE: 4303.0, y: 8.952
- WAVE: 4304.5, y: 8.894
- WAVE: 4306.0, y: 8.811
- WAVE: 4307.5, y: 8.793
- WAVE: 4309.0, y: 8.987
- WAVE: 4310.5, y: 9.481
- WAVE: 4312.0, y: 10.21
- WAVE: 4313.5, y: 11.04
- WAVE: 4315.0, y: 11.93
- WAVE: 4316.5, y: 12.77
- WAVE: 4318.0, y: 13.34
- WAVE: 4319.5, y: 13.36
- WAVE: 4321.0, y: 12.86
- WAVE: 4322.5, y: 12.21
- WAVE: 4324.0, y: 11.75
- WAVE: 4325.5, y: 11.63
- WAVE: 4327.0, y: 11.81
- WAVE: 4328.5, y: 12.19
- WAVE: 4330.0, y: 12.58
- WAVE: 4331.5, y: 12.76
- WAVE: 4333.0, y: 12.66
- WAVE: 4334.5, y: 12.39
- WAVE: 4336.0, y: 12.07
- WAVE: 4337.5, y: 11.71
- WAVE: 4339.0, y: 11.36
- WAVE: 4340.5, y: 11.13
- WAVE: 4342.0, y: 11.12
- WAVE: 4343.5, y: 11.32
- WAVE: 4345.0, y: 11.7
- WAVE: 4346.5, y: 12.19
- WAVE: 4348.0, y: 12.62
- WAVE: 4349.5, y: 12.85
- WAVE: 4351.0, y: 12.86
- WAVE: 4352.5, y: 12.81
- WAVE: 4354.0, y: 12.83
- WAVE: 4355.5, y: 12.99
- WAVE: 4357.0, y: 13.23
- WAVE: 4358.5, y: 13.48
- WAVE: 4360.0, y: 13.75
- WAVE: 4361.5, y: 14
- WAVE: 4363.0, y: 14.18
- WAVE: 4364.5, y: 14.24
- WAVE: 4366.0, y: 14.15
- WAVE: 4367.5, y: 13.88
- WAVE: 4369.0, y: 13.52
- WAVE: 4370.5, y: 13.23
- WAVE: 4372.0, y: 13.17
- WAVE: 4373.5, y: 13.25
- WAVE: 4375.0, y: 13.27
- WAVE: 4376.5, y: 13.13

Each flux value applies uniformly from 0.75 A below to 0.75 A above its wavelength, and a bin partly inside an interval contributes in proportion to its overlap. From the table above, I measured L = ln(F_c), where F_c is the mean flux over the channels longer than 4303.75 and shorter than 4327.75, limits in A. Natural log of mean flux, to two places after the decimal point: 2.41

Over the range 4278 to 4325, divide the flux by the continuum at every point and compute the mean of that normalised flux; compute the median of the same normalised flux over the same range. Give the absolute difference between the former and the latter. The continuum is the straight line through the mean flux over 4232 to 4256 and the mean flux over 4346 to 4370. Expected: 0.005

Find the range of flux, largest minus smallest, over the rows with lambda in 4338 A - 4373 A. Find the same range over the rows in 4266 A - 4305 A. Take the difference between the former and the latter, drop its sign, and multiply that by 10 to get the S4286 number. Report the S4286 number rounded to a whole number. 6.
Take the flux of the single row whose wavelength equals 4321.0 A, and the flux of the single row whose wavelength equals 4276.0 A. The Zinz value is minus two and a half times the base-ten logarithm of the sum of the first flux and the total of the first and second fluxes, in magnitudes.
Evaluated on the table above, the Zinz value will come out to -3.92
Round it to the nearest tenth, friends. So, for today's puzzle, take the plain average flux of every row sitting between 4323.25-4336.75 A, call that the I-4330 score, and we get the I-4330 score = 12.2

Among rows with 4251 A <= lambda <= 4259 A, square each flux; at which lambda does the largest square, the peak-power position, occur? 4252.0 A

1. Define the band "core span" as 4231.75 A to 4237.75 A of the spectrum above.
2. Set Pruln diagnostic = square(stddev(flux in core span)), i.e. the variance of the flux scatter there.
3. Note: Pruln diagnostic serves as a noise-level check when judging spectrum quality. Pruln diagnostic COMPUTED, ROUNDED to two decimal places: 0.00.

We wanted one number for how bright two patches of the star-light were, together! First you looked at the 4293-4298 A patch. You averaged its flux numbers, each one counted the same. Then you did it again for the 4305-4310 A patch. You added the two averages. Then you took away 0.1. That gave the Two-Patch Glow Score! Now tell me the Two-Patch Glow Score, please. 19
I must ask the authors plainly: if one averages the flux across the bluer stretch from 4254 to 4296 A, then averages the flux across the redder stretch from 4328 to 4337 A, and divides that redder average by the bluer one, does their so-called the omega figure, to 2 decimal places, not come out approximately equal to 1.06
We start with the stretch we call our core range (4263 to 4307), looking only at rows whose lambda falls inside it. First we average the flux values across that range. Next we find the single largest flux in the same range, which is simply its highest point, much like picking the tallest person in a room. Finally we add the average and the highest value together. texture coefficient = 23.7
